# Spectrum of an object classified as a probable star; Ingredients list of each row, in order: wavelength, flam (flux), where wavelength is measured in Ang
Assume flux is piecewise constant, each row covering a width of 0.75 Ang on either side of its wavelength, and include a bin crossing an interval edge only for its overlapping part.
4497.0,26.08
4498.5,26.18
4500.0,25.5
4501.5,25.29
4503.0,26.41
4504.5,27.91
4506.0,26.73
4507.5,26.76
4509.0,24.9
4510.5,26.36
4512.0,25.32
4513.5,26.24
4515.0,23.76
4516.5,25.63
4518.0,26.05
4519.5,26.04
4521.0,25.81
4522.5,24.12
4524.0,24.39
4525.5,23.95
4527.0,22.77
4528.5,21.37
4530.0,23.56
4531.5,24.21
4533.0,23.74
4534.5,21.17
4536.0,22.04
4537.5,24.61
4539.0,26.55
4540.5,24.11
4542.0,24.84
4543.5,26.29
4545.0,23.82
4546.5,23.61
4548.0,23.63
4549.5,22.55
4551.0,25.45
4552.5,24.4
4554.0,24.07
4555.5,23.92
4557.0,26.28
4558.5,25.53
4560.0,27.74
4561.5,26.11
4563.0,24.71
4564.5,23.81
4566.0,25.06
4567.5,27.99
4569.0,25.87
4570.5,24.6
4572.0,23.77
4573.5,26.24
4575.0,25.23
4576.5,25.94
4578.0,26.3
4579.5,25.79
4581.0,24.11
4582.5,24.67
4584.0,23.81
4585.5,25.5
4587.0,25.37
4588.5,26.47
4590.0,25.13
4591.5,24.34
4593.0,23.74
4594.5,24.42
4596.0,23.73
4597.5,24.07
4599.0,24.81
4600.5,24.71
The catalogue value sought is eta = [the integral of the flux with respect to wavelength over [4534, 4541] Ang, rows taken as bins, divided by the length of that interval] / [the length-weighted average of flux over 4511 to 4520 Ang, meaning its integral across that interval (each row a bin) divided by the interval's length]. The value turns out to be 0.93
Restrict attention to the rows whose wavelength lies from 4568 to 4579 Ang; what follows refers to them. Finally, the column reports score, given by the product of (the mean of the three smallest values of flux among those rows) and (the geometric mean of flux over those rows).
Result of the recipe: 623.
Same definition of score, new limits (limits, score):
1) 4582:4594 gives 596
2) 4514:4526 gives 597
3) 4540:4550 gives 561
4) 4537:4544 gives 619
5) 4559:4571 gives 626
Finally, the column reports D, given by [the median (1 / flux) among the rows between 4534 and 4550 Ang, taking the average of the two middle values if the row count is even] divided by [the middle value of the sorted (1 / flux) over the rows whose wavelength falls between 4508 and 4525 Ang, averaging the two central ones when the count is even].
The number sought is 1.08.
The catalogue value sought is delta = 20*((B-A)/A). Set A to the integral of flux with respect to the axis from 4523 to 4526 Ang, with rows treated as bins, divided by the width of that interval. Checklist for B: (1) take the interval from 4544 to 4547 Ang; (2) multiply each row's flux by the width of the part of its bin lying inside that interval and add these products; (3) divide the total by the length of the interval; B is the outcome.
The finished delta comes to -0.2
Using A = 24.2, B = 23.9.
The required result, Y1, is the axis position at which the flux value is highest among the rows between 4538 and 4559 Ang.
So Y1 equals 4539.0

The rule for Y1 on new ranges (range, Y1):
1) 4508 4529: 4510.5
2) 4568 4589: 4588.5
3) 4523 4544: 4539.0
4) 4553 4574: 4567.5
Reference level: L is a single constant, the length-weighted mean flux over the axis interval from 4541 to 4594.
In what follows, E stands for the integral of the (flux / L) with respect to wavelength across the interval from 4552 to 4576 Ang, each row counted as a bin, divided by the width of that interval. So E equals 1.01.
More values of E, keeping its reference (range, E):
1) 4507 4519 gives 1.02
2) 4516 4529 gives 0.98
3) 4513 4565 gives 0.98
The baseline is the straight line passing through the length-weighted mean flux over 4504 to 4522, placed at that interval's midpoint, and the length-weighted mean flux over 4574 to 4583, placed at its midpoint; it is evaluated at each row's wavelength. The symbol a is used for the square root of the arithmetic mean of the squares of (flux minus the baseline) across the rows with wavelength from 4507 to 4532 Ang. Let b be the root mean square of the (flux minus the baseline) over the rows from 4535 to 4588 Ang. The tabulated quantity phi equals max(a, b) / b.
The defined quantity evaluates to 1.2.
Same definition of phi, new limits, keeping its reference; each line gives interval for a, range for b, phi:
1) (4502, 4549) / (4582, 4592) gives 2.2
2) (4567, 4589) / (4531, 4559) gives 1.0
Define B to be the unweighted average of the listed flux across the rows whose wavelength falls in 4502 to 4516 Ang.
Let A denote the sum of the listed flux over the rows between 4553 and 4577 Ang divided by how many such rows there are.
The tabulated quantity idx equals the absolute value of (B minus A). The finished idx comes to 0.61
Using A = 25.4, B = 26.0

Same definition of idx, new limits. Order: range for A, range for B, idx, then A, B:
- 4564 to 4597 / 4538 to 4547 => 0.22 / 25.1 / 24.9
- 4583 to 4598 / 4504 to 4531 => 0.43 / 24.7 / 25.1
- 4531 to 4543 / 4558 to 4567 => 1.58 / 23.9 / 25.5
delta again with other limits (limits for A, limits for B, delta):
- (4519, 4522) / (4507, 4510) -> 0.0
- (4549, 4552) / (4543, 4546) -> 0.6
